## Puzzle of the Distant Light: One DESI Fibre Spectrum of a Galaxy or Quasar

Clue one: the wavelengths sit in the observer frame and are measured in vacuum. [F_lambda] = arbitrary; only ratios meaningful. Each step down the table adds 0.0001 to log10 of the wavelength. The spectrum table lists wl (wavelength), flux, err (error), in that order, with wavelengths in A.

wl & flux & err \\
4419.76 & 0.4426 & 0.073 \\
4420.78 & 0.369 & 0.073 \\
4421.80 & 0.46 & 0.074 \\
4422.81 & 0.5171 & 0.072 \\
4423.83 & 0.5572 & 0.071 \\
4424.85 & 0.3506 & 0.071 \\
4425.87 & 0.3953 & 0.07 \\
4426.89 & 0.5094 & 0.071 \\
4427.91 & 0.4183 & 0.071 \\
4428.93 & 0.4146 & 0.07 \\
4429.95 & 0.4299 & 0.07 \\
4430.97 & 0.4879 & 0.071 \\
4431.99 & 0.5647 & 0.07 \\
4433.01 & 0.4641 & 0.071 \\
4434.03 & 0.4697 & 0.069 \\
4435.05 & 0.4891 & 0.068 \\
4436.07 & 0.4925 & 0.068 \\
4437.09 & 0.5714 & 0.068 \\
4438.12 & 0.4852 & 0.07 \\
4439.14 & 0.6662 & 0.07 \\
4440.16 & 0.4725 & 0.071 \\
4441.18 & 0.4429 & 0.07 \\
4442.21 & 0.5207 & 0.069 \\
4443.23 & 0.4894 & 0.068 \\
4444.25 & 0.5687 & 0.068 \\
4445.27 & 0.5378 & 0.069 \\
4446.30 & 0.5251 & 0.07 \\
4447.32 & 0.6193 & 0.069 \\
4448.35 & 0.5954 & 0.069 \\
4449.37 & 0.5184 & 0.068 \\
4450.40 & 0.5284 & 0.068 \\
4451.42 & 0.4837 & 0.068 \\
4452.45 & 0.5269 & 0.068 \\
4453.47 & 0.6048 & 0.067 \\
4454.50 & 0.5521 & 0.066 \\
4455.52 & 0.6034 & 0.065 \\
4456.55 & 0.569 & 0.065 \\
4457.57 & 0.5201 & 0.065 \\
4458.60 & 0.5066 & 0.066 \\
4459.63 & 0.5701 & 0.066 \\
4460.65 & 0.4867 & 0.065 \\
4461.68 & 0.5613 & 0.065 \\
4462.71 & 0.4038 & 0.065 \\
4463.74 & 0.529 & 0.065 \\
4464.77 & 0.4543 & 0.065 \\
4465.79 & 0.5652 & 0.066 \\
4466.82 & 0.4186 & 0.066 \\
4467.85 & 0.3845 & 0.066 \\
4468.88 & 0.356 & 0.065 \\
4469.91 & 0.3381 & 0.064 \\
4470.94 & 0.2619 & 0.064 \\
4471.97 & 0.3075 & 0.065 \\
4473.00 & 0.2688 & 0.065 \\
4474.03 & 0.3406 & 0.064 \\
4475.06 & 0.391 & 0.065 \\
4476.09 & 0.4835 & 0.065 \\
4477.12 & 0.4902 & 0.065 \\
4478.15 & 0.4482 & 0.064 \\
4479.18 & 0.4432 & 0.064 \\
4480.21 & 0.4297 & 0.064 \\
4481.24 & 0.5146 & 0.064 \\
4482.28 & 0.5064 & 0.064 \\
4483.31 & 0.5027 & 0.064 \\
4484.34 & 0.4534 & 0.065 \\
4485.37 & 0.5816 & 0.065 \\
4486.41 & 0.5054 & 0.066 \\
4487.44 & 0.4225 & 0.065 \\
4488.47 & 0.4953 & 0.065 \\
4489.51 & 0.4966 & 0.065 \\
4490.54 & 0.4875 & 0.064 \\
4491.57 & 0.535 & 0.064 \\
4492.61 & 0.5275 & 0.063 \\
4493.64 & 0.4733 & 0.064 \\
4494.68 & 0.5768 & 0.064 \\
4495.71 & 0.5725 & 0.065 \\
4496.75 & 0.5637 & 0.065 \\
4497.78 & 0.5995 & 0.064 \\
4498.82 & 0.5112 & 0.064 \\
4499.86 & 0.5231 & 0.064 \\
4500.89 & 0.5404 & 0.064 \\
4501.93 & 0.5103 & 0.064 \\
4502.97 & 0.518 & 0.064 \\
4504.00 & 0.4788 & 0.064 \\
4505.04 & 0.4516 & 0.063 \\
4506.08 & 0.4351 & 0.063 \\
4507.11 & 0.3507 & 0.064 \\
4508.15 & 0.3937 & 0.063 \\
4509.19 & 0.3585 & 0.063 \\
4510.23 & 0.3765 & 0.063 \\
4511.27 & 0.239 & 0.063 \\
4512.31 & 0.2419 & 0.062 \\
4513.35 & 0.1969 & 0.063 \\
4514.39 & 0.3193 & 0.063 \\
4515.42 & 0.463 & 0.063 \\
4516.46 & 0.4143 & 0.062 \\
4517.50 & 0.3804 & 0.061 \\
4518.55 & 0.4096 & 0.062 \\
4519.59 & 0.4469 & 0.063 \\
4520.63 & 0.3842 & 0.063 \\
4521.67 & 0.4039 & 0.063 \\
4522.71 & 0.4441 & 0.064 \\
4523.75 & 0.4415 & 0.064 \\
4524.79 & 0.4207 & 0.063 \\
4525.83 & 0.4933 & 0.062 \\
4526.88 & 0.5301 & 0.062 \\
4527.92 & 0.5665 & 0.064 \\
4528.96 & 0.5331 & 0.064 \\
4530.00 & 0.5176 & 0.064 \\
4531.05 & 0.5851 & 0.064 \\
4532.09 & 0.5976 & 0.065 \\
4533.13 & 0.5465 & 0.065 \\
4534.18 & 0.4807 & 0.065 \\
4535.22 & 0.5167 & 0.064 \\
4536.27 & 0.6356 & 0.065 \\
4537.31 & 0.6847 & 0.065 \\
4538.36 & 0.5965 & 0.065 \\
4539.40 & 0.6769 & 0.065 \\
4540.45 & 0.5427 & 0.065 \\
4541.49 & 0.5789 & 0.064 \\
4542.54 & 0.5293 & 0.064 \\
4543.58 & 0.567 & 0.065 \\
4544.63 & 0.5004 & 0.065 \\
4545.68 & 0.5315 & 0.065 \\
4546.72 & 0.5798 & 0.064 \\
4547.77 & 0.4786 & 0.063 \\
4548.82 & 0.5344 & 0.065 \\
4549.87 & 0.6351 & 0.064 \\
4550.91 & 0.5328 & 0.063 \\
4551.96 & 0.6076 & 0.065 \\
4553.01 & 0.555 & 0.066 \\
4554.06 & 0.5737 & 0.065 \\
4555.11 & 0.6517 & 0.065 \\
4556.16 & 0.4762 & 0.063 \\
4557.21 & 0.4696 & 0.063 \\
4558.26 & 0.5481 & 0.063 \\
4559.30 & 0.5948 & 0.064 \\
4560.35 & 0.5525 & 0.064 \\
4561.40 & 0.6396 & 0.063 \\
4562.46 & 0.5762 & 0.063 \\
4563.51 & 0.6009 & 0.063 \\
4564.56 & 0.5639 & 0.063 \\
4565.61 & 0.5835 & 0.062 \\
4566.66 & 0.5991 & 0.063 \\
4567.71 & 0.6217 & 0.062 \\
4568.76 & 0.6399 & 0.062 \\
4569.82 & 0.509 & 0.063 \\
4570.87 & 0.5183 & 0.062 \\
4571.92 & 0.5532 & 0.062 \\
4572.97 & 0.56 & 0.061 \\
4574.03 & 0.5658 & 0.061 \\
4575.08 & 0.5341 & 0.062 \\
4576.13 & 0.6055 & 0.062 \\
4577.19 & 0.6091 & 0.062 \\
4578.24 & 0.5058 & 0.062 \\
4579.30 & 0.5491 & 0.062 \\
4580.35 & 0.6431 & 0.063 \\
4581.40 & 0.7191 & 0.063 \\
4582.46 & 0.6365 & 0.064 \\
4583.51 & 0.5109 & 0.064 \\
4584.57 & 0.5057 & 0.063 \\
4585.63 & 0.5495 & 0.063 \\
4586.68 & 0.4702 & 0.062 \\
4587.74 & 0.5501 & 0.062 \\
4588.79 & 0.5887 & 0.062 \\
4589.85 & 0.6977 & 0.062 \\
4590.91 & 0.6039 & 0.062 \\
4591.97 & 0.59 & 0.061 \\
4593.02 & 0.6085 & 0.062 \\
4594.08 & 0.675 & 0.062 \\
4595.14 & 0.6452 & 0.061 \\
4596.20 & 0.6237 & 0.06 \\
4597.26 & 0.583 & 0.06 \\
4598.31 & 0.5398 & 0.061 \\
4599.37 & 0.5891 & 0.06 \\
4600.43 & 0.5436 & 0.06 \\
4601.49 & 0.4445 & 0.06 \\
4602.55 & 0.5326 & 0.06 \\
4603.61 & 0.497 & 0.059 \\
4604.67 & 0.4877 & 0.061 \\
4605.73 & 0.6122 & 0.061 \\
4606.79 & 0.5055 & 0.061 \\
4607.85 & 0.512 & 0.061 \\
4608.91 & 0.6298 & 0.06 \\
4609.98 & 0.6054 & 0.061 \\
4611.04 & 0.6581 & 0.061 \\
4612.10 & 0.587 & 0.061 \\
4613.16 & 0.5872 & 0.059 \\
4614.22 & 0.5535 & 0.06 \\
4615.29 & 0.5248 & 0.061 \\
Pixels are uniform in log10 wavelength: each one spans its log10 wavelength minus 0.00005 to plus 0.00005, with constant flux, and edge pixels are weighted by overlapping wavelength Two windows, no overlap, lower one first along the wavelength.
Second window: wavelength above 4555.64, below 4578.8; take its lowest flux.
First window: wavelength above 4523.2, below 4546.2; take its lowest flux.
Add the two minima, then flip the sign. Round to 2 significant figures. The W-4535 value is -0.89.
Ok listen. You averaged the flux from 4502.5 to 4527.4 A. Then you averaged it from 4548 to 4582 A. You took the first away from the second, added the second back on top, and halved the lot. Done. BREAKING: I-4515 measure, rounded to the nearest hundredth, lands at 0.38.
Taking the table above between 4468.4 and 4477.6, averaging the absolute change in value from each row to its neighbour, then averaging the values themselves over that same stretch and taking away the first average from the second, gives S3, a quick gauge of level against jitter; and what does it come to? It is 0.31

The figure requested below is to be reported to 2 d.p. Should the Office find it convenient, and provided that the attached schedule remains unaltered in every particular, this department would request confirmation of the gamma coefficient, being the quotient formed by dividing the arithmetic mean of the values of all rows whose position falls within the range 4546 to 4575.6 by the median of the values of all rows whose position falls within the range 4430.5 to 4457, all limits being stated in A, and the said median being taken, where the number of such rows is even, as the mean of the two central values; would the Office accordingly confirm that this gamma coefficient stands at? 1.08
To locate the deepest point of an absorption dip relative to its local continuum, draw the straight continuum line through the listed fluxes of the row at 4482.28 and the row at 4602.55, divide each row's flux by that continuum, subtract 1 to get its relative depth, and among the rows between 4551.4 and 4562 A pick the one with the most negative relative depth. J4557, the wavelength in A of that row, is 4557.21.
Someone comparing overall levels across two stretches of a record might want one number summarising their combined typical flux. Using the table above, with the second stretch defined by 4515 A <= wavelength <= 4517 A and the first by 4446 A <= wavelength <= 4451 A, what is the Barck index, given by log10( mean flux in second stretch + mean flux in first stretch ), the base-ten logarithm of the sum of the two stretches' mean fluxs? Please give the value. -0.002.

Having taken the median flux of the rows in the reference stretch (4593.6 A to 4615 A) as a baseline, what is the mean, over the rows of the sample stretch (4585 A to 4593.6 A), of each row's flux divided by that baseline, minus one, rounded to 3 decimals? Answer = -0.005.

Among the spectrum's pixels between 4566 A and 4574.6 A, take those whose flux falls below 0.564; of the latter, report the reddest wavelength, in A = 4572.97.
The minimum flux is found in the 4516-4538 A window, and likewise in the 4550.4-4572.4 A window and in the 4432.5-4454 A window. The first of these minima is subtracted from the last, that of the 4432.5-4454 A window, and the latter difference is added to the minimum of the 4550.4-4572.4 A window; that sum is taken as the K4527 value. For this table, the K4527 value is 0.53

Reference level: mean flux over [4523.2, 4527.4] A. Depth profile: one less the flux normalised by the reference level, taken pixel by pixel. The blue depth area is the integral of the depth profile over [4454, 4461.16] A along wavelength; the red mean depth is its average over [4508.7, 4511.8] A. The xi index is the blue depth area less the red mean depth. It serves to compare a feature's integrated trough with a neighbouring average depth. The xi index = -1.4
